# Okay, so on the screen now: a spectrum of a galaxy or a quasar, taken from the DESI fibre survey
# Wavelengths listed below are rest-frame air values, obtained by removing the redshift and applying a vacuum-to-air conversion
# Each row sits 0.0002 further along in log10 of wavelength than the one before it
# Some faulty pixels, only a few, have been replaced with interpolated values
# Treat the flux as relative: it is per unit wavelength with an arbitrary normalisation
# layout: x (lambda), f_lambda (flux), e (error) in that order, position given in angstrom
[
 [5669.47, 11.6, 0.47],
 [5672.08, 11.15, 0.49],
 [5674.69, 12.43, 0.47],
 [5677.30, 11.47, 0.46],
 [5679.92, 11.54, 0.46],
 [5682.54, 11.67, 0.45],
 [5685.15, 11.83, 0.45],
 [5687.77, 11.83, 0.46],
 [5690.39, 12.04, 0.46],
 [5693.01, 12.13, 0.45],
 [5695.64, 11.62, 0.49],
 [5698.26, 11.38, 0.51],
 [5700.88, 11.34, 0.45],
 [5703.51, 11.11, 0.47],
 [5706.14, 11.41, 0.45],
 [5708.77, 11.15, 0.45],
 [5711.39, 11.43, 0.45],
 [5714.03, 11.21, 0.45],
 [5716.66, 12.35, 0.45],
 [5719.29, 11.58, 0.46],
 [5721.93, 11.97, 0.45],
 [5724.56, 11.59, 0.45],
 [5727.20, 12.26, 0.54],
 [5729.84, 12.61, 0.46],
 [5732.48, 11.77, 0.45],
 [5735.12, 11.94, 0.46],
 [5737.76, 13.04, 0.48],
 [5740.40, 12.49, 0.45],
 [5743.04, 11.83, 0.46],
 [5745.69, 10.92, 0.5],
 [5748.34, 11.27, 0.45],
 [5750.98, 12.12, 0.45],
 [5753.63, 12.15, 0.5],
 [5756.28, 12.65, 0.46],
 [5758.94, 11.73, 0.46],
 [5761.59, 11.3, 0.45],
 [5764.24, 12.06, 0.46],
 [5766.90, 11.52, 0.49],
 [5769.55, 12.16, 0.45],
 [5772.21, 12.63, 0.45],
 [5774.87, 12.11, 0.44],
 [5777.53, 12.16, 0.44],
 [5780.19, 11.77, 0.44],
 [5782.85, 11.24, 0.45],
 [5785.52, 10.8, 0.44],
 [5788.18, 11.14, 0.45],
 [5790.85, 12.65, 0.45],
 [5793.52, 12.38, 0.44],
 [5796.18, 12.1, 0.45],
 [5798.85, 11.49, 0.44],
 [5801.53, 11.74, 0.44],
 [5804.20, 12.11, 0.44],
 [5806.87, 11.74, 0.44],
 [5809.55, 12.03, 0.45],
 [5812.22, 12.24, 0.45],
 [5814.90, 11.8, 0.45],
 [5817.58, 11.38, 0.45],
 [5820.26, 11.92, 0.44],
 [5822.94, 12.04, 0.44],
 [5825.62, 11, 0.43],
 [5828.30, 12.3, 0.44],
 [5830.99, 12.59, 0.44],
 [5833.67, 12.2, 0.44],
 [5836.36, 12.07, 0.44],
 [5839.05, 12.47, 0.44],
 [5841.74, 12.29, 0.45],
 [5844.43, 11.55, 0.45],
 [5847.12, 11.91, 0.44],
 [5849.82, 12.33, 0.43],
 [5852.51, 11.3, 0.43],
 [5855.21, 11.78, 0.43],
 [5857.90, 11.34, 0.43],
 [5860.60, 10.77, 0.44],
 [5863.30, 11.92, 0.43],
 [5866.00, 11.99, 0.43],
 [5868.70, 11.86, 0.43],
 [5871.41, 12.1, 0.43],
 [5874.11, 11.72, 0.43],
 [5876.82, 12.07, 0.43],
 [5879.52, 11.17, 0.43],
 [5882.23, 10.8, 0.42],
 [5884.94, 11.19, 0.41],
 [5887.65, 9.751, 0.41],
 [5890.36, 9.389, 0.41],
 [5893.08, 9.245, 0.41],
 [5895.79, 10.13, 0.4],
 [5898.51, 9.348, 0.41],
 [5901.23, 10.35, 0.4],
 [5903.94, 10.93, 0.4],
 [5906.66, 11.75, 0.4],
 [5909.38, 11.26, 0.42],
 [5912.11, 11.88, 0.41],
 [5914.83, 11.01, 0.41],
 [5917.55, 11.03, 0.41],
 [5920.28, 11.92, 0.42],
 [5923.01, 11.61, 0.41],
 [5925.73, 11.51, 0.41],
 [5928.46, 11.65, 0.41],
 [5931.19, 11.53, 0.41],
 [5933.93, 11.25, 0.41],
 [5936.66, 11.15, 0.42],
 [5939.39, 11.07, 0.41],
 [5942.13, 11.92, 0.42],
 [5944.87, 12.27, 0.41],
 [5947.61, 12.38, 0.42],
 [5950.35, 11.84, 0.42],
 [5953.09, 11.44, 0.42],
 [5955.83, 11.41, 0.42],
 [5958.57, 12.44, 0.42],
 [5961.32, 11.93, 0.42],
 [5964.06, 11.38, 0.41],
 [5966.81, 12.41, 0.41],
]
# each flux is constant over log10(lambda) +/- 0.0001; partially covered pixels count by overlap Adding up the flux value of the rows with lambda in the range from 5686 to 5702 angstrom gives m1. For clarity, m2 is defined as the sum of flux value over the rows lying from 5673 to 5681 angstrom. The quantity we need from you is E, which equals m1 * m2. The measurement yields 2493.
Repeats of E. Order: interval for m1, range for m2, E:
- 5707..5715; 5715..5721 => 809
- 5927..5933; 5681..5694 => 1379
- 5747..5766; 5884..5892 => 2526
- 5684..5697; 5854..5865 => 2723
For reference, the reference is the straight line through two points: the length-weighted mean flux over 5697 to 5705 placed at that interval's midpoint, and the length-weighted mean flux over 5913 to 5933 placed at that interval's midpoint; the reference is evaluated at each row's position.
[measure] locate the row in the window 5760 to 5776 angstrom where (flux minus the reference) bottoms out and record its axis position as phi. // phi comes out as 5761.59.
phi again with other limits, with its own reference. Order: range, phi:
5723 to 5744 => 5724.56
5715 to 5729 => 5719.29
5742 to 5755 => 5745.69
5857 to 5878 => 5860.60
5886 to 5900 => 5893.08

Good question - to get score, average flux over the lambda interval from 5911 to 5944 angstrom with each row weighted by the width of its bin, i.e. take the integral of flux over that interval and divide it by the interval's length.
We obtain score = 11.5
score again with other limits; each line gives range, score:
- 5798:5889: 11.7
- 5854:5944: 11.2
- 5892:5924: 10.9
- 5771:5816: 11.9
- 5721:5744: 12.2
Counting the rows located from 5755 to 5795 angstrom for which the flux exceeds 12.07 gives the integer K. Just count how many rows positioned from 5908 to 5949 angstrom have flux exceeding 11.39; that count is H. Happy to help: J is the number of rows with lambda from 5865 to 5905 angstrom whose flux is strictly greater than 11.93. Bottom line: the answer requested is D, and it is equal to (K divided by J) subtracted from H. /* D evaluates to 6.7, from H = 9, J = 3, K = 7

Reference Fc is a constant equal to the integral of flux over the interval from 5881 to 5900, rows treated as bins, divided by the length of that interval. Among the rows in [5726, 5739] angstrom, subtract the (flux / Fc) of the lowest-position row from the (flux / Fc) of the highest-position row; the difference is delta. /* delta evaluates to 0.08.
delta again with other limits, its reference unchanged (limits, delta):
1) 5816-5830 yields 0.09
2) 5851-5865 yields 0.06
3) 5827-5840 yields 0.02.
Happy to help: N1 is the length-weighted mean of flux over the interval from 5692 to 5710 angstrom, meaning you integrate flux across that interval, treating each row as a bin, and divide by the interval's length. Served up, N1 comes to 11.4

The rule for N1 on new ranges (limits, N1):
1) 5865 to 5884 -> 11.7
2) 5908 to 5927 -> 11.5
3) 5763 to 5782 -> 12.0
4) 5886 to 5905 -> 9.9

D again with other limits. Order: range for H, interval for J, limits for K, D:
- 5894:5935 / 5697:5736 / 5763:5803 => 5.6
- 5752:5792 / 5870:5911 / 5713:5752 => 8.0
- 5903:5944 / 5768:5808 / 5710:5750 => 7.4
